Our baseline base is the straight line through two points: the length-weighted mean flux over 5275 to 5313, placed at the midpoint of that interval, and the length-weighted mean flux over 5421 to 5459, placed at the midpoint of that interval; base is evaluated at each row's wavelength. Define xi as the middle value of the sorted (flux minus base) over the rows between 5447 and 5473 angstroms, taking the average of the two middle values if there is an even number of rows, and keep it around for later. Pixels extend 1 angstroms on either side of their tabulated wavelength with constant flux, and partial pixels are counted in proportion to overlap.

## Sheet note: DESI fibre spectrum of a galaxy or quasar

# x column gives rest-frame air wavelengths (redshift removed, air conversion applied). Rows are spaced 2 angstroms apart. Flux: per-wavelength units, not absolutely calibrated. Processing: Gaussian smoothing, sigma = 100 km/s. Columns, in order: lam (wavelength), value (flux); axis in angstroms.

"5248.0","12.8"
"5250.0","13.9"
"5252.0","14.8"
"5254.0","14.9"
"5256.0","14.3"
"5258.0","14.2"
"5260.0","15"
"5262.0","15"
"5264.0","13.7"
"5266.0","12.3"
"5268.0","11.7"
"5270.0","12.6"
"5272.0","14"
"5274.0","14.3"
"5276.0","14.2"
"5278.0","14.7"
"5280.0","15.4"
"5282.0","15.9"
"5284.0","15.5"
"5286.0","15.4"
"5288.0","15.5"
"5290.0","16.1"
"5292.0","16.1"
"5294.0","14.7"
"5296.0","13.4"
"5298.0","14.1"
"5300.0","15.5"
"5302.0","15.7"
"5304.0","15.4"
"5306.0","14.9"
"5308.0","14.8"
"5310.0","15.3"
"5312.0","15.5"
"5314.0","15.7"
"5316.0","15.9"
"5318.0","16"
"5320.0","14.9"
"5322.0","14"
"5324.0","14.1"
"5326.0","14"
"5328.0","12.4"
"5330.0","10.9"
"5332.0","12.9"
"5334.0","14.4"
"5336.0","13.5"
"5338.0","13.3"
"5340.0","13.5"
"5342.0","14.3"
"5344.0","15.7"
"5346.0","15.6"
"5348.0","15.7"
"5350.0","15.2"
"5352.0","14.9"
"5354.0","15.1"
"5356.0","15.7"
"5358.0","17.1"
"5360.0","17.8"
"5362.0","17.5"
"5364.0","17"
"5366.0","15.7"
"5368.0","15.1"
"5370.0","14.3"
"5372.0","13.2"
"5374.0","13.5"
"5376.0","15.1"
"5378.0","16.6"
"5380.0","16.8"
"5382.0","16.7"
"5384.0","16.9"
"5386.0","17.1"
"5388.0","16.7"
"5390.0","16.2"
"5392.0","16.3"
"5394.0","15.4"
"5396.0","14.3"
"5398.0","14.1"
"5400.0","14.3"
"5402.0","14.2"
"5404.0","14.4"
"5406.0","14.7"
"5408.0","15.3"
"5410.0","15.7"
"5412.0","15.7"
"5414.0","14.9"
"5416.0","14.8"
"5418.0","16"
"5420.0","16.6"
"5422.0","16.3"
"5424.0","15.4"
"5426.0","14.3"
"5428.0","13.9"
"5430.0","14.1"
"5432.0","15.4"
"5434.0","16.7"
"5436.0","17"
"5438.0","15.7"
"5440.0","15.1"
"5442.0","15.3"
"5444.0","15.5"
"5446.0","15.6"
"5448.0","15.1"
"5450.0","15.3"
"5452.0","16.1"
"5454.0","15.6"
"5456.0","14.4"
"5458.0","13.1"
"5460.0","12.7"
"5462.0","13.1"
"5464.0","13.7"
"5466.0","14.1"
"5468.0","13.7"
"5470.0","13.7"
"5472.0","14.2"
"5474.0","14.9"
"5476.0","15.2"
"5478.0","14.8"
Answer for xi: -1.17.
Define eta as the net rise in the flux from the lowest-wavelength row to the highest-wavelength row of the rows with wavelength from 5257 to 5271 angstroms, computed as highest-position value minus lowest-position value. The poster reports -1.6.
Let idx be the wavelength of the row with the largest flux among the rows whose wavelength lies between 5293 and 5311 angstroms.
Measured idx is 5302.0 angstroms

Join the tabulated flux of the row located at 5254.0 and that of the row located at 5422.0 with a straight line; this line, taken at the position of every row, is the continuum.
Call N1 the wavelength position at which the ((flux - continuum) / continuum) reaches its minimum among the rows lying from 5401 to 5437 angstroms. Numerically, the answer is 5428.0 angstroms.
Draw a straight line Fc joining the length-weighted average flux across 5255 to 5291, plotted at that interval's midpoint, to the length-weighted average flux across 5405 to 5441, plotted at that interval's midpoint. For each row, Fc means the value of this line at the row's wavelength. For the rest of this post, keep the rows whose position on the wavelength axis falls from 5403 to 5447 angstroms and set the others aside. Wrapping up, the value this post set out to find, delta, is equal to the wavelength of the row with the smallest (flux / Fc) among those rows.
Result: 5428.0 angstroms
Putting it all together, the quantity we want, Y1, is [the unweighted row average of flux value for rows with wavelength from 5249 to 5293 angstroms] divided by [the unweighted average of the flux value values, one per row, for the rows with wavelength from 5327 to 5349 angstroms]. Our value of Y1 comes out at 1.05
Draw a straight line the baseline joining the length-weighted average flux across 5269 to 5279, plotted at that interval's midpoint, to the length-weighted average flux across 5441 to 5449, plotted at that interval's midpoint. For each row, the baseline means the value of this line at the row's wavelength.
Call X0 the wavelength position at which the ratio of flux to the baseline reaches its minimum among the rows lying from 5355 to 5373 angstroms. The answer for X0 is 5372.0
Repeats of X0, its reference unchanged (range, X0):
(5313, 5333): 5330.0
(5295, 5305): 5296.0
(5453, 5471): 5460.0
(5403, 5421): 5404.0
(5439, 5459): 5458.0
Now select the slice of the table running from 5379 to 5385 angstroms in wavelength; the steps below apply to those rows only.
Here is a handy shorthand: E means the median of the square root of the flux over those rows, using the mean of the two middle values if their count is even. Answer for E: 4.10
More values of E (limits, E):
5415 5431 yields 3.89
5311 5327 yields 3.90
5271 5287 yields 3.88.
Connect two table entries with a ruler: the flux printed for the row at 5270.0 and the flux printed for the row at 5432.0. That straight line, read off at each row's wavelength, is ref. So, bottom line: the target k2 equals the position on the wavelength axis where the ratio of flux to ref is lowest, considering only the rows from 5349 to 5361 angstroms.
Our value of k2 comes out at 5352.0 angstroms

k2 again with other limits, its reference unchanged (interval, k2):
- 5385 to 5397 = 5396.0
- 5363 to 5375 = 5372.0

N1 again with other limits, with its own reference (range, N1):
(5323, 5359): 5330.0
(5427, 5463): 5460.0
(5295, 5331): 5330.0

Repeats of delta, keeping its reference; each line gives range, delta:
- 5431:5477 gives 5460.0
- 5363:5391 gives 5372.0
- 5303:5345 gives 5330.0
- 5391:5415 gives 5398.0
